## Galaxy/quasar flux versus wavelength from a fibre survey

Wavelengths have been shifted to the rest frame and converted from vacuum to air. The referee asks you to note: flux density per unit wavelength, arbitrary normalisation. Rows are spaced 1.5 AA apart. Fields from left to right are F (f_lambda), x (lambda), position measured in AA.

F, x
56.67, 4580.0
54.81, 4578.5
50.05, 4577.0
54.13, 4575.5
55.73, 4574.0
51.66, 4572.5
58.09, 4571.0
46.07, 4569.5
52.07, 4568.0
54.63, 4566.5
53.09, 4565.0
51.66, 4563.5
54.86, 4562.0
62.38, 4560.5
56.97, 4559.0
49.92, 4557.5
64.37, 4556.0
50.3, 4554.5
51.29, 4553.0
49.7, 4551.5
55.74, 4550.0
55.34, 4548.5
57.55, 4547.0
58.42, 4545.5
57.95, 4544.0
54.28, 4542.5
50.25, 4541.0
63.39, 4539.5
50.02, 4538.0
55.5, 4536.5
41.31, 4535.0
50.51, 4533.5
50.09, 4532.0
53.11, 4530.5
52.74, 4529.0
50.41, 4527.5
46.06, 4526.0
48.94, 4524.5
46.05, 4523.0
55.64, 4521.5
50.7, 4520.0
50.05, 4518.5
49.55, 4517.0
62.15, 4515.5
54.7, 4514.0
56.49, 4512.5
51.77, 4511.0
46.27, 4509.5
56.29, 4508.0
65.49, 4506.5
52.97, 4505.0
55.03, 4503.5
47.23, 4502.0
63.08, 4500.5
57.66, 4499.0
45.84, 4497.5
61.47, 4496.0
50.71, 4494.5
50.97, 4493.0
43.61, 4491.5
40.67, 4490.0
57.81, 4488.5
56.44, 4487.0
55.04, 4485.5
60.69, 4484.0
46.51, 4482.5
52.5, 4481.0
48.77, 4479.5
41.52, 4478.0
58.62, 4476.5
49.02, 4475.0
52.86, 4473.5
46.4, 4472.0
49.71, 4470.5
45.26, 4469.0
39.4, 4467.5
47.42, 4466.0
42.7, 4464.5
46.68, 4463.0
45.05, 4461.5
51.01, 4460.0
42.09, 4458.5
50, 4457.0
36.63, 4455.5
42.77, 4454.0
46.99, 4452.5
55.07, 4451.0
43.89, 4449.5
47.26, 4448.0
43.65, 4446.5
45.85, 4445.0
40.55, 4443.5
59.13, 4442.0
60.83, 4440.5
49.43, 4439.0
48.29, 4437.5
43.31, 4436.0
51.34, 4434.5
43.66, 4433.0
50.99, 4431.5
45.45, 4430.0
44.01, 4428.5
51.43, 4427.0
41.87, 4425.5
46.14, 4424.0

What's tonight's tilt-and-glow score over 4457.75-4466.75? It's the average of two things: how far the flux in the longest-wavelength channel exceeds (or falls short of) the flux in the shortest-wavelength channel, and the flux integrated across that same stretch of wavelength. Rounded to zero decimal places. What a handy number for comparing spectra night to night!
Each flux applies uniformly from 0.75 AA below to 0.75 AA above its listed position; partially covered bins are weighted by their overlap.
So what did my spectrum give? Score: 209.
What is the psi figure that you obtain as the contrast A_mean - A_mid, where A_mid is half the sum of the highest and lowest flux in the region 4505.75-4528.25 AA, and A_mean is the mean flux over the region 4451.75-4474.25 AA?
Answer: -10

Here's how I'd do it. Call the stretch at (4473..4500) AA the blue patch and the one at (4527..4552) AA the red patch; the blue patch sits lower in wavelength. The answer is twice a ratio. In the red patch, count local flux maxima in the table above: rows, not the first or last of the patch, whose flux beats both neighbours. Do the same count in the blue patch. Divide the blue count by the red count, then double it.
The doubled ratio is 2.0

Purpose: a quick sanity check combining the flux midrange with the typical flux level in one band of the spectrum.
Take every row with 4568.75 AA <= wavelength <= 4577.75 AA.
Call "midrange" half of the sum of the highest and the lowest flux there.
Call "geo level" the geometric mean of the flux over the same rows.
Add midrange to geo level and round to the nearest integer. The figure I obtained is 105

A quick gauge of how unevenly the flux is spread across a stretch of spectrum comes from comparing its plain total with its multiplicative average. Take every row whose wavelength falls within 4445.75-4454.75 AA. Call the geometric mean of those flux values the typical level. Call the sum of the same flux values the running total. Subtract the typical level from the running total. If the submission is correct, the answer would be 233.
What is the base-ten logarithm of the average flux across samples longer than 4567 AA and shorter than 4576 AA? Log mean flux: 1.724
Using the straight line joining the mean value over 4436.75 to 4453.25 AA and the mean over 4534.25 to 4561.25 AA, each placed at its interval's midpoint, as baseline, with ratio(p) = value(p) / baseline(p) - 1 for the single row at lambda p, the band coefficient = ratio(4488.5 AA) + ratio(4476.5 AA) 0.27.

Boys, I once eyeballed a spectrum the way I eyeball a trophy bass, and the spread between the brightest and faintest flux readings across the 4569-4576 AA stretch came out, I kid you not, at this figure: 12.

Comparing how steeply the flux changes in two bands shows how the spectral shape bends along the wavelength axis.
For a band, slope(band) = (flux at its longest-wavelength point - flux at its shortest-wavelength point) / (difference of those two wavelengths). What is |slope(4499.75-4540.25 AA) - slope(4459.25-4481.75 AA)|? 0.1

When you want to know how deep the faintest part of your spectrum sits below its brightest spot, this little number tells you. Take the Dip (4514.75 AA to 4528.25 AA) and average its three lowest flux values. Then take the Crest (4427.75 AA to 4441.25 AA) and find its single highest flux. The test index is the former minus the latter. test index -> -14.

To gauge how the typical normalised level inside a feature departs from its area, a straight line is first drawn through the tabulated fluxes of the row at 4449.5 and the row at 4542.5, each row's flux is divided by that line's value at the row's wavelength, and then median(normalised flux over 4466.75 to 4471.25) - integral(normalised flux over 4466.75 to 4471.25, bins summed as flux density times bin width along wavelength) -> -3.4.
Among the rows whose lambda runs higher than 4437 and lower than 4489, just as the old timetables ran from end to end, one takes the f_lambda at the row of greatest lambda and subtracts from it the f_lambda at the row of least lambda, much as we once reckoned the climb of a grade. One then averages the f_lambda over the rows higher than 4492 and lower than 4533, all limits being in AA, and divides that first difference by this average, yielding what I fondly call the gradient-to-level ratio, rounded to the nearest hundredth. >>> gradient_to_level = 0.18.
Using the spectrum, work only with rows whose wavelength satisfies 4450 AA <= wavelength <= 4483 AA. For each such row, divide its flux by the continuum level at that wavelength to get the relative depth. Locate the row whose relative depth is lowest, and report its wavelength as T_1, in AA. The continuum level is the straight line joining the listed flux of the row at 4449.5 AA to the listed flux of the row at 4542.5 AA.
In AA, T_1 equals 4455.5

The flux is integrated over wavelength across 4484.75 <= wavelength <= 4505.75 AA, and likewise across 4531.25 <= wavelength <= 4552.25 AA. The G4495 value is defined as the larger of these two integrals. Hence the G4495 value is 1125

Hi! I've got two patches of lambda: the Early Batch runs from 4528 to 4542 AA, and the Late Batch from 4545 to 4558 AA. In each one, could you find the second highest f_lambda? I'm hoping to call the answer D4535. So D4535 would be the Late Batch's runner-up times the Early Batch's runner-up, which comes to 3242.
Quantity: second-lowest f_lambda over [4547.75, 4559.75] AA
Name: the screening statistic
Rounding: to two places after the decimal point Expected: 49.92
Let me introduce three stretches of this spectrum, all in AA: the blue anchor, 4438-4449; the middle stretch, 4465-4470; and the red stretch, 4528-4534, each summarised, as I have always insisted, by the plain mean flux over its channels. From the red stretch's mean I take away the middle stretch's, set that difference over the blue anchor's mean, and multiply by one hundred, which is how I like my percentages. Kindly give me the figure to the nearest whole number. 15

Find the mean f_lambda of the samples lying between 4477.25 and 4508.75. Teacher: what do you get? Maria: 53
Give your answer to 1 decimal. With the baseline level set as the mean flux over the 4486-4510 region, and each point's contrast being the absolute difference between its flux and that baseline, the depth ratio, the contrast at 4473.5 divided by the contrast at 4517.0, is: 0.1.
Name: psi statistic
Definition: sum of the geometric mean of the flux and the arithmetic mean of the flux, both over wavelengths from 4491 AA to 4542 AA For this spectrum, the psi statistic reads 105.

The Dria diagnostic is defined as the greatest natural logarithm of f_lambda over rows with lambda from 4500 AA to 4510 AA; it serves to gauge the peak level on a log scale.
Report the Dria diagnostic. 4.18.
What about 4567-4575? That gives 4.06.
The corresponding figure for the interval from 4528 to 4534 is 3.97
